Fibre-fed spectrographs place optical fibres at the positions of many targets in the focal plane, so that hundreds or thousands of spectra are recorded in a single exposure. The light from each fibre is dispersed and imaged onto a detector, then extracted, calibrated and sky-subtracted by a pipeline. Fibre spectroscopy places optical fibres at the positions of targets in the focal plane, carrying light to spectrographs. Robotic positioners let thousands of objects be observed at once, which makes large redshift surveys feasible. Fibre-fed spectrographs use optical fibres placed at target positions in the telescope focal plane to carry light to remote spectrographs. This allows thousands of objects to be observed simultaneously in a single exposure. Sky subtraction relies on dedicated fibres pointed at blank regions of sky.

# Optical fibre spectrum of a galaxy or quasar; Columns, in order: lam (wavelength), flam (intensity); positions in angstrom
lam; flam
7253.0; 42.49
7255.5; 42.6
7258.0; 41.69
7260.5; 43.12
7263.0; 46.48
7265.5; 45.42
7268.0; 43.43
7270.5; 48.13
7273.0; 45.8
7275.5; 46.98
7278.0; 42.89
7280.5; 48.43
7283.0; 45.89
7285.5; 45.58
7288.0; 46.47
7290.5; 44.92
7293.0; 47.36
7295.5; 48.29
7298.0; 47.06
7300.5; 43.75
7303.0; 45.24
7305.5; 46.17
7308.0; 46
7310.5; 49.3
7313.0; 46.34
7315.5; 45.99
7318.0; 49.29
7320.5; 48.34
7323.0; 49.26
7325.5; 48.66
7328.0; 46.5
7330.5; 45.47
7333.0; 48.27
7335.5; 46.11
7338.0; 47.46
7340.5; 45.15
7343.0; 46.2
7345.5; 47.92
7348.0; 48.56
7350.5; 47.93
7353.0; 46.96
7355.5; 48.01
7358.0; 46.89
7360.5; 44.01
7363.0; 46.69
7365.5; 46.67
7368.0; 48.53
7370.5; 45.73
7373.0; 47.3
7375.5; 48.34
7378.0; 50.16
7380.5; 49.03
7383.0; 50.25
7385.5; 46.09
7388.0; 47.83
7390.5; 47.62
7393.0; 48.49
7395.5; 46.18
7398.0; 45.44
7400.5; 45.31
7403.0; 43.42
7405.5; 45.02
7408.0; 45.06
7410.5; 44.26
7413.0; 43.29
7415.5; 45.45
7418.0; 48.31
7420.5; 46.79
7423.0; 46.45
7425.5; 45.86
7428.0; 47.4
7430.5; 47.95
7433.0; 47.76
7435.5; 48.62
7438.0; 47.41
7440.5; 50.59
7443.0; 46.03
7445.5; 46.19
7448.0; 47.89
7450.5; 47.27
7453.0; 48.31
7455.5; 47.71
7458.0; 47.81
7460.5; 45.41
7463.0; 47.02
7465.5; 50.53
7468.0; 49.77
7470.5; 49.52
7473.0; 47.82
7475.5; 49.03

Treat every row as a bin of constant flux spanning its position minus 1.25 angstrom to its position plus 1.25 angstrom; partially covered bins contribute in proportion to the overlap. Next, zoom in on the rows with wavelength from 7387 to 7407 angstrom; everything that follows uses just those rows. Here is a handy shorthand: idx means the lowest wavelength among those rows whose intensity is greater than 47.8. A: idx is 7388.0 angstrom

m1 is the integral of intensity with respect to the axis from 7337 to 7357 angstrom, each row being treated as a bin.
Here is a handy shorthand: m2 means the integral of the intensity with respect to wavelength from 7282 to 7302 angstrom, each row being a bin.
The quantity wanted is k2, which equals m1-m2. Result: 22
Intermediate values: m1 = 945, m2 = 923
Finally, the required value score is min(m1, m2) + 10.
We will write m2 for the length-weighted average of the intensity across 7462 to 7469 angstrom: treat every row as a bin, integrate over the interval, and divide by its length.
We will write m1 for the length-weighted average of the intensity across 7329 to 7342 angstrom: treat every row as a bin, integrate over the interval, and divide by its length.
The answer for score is 56.49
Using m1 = 46.5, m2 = 49.2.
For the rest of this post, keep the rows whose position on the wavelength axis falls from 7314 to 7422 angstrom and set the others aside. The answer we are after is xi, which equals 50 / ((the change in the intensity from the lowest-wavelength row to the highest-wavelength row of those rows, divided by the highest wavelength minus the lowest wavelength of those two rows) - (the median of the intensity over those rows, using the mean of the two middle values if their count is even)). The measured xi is -1.07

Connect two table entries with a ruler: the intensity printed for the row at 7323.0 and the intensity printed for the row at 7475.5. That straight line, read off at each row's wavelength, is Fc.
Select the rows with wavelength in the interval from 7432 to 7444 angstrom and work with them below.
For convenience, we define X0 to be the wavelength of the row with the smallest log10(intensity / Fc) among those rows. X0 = 7443.0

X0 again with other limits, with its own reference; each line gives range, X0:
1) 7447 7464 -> 7460.5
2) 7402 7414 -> 7413.0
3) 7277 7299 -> 7278.0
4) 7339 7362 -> 7360.5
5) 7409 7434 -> 7413.0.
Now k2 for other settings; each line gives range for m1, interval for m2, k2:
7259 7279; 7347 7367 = -34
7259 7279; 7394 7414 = 9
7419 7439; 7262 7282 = 27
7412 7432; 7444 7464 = -14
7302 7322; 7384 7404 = 15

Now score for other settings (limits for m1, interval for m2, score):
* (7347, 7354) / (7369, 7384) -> 57.82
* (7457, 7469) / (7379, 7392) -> 58.08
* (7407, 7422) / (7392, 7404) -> 55.55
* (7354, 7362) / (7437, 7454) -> 56.34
